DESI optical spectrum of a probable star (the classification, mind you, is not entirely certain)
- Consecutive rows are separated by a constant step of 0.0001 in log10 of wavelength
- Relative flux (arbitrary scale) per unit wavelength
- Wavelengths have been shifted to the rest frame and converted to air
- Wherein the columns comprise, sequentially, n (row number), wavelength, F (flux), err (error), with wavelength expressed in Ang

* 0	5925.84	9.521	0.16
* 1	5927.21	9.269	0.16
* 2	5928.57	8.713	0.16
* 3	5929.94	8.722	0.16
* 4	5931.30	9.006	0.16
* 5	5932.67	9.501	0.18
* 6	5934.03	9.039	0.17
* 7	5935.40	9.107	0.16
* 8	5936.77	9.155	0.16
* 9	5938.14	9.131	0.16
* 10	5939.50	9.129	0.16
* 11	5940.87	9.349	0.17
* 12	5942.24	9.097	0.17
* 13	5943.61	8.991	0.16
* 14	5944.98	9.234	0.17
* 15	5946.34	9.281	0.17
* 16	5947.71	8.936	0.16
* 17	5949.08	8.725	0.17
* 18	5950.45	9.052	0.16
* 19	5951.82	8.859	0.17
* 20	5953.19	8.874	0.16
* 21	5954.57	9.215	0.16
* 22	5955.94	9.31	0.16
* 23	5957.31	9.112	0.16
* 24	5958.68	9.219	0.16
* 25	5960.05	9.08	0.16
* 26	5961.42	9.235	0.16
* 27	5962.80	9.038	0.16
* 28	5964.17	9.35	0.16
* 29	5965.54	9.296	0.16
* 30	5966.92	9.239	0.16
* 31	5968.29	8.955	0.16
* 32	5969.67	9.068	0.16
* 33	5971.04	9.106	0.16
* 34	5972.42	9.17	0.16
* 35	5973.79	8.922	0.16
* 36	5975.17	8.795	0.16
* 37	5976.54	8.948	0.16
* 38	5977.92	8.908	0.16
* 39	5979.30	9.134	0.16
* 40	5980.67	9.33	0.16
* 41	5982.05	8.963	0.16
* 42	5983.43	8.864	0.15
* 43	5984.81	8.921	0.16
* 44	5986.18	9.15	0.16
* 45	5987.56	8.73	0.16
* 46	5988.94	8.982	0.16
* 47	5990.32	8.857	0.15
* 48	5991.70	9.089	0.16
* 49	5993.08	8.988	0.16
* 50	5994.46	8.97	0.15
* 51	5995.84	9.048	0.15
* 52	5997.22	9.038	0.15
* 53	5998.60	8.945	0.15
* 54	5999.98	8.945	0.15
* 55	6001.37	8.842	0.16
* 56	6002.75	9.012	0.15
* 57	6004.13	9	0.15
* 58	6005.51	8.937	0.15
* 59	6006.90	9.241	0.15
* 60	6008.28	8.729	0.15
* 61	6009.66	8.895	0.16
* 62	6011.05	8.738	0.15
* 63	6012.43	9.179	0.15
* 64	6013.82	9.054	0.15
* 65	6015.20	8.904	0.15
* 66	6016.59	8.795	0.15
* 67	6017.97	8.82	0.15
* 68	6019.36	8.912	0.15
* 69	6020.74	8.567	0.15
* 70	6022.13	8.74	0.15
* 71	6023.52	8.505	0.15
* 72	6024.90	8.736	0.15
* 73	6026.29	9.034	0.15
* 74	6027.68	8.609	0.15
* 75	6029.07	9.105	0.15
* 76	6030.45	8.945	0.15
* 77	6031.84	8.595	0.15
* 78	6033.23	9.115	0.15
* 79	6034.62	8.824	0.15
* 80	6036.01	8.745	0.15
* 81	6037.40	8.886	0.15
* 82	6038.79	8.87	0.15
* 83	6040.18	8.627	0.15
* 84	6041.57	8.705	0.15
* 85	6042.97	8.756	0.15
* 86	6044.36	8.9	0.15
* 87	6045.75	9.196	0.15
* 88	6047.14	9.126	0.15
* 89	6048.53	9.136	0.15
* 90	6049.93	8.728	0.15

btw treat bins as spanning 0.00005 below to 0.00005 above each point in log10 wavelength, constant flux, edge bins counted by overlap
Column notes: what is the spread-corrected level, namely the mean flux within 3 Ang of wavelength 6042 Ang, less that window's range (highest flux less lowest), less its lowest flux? -0.15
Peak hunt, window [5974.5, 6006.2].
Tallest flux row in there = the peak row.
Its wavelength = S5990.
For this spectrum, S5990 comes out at 5980.67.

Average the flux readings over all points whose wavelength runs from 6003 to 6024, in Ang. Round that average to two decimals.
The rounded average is 8.87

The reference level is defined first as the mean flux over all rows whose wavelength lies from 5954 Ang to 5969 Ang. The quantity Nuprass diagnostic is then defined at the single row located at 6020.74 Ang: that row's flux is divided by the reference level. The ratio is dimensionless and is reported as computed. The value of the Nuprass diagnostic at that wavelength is 0.93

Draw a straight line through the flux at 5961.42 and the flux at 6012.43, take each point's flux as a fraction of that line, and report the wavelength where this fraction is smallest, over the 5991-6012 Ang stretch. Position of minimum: 6008.28 Ang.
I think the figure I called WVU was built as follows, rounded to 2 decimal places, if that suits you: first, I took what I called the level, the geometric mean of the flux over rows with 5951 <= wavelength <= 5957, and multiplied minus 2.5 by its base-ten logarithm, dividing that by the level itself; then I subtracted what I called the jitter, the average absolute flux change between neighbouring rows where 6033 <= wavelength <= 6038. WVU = -0.43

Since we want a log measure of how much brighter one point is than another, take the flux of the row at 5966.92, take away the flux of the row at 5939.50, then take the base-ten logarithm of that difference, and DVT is -0.96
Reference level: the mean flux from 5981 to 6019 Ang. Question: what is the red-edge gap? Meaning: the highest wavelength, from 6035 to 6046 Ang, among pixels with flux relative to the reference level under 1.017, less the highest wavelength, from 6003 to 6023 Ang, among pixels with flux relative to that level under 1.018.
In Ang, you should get 22.2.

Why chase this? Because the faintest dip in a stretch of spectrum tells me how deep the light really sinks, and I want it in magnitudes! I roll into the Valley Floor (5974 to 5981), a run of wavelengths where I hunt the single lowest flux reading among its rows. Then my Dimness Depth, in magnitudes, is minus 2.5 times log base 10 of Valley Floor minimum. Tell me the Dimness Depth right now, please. -2.36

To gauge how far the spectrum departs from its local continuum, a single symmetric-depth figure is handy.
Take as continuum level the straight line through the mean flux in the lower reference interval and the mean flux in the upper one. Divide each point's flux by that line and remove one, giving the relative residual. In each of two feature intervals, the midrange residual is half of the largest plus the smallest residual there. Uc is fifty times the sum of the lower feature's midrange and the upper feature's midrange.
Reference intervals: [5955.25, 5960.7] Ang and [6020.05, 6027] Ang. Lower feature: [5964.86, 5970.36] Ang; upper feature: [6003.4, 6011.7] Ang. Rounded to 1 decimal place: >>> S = 0.9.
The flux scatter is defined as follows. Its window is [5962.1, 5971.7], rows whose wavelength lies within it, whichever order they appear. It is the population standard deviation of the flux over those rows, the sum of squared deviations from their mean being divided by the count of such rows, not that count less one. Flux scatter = 0.14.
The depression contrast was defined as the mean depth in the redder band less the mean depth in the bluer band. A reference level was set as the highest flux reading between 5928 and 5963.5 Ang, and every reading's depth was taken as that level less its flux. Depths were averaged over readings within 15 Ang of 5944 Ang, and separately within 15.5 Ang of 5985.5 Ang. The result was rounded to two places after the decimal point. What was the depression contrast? 0.10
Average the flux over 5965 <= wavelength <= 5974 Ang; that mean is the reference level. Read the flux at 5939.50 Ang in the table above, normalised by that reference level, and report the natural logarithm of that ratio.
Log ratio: 0.00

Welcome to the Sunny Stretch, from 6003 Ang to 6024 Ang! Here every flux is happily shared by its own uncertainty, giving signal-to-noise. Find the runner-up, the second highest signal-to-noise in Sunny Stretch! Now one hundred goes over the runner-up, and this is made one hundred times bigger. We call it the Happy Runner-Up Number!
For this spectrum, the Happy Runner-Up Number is 163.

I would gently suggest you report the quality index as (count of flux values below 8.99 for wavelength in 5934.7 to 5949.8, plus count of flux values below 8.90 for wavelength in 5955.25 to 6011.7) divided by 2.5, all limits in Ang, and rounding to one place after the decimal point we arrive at 4.0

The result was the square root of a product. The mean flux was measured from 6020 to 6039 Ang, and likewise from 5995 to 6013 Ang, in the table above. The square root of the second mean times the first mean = 8.89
